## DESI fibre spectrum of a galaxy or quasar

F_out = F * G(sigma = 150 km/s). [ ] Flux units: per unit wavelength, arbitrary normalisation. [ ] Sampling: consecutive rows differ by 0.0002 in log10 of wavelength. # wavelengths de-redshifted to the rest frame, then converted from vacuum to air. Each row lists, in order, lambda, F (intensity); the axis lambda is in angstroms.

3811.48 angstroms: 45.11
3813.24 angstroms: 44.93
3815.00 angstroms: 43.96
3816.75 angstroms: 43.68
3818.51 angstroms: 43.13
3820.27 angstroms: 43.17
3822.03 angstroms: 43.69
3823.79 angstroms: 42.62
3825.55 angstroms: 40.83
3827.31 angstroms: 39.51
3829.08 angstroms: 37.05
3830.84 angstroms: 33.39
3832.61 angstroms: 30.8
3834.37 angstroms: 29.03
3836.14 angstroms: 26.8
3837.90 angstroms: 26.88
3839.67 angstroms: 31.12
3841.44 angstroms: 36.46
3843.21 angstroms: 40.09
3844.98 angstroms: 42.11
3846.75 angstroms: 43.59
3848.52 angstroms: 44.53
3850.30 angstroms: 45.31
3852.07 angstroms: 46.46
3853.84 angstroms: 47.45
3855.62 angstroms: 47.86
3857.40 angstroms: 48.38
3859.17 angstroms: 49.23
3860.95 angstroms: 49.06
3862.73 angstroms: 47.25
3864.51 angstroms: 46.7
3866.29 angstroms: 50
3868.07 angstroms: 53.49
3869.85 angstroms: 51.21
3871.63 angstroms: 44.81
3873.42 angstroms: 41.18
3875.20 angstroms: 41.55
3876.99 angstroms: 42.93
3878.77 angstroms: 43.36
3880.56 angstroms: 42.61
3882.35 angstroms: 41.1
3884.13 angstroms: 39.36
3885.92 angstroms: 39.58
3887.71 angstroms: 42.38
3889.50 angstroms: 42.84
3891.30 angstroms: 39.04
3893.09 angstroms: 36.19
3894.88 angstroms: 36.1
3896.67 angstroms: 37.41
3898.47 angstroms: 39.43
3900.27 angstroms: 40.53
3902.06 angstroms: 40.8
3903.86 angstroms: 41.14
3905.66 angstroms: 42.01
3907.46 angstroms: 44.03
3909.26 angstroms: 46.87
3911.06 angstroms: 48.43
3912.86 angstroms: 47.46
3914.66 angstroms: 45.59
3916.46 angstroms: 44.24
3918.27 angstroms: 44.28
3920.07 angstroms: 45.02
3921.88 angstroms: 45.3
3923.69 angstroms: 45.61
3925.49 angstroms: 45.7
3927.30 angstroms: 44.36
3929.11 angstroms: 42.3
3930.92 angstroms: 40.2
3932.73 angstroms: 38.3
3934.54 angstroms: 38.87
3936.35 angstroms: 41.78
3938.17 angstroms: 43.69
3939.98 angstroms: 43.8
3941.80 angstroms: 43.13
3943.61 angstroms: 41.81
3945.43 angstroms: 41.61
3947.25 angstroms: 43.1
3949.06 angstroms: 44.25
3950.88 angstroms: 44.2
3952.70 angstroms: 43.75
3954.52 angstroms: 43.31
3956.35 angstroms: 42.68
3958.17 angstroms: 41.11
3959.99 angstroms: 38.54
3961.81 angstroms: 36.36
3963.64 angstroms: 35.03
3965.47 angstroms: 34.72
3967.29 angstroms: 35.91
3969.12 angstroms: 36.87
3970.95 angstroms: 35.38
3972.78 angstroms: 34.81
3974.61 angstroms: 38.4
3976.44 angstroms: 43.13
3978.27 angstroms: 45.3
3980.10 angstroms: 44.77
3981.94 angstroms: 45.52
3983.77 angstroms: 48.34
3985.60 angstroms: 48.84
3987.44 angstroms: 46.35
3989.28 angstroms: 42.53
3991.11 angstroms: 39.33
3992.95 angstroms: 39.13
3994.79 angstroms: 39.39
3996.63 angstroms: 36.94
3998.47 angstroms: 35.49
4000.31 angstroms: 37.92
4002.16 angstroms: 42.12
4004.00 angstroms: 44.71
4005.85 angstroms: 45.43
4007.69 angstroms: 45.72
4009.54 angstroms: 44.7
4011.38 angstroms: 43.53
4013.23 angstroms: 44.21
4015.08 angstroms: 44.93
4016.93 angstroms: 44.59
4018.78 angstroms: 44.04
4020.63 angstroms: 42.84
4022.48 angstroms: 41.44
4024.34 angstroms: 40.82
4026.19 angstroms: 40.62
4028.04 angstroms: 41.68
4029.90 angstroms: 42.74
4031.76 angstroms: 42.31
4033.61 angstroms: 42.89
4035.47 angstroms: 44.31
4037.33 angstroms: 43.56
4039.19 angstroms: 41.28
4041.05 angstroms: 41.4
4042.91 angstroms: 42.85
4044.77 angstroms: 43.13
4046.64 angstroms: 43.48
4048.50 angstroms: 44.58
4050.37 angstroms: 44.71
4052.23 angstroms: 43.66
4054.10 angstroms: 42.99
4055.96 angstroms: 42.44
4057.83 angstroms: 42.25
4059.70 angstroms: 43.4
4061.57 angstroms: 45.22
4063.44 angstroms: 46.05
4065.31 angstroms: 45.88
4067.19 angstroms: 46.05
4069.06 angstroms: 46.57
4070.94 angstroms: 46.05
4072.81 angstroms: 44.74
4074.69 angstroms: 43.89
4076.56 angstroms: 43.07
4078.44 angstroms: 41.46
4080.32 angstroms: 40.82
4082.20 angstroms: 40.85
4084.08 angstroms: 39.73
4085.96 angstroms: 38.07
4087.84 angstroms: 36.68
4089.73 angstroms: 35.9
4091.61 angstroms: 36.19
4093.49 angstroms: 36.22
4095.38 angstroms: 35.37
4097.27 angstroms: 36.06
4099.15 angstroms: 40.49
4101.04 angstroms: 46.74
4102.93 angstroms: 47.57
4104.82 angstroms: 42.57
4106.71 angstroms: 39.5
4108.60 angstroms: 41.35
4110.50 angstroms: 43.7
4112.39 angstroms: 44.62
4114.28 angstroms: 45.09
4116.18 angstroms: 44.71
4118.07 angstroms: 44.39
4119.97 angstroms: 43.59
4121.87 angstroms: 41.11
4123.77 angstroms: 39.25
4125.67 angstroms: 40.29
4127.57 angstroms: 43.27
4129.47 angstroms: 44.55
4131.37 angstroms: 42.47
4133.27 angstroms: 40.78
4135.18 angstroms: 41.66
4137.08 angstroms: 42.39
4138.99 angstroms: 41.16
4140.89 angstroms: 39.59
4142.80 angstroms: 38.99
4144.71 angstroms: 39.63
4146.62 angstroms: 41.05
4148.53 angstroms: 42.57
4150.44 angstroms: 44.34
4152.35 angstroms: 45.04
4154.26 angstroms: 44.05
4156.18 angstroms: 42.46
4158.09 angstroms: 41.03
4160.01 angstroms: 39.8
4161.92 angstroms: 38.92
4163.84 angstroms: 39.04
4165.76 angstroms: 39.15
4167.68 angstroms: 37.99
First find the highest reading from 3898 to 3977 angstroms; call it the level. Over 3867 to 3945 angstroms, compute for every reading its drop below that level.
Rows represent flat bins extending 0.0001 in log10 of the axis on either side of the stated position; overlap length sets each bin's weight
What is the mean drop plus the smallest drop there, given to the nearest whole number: 1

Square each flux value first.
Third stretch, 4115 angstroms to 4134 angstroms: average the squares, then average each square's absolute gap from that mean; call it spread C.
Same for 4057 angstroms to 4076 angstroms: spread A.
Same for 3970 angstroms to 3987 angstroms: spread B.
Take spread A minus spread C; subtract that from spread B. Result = 396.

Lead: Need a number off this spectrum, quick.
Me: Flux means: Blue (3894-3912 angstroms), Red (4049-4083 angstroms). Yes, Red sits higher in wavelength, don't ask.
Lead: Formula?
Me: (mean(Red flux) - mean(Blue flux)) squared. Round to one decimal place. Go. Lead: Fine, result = 4.9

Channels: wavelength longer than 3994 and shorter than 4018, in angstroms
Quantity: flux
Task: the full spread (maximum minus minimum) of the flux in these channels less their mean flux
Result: -32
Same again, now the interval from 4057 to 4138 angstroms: -30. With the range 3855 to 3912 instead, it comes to -26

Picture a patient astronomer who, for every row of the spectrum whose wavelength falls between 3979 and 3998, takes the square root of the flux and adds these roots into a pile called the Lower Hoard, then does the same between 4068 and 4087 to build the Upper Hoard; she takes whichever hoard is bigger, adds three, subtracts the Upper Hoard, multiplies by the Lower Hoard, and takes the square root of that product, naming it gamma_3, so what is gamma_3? 15.0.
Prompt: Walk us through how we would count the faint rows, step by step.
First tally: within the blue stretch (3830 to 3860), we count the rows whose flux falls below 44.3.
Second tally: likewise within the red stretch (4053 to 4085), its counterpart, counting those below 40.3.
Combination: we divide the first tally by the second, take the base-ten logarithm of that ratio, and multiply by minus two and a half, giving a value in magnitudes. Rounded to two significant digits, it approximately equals -2.5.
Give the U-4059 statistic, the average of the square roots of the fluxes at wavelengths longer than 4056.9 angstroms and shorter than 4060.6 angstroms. 6.54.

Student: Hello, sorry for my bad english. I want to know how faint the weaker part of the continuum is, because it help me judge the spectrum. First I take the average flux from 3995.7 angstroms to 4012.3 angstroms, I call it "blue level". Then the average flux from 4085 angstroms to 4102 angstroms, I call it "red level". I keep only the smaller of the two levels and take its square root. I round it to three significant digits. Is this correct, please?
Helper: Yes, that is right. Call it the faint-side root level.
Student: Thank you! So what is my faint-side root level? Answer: 6.16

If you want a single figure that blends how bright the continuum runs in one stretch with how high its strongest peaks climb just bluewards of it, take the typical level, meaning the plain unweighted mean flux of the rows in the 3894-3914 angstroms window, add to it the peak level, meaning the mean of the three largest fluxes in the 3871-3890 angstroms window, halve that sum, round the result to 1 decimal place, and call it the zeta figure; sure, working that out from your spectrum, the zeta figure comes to 43.0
